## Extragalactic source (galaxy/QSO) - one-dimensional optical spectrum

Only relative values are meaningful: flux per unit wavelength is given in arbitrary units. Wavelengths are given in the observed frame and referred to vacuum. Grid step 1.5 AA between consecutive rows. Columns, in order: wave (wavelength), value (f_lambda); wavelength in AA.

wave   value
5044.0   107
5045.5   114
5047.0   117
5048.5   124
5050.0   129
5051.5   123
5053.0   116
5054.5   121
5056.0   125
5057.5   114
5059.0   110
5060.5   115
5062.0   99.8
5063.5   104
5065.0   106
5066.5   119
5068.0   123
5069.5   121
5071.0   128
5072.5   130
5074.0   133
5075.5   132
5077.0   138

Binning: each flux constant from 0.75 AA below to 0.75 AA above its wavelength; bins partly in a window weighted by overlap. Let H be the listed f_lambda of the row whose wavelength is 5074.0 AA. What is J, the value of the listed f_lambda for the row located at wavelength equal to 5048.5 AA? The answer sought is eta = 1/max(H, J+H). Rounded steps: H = 133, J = 124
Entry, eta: 0.0039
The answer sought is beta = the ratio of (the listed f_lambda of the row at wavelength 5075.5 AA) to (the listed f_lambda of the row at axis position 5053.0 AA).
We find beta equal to 1.14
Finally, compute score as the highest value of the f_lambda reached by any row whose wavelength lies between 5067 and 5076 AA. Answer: 133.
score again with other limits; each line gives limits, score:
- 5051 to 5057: 125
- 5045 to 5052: 129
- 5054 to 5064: 125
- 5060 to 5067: 119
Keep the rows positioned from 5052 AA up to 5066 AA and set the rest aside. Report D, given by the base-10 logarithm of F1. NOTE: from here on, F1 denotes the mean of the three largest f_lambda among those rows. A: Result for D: 2.08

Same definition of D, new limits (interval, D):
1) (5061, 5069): 2.06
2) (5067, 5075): 2.12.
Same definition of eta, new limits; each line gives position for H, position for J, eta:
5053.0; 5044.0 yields 0.0045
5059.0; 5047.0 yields 0.0044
